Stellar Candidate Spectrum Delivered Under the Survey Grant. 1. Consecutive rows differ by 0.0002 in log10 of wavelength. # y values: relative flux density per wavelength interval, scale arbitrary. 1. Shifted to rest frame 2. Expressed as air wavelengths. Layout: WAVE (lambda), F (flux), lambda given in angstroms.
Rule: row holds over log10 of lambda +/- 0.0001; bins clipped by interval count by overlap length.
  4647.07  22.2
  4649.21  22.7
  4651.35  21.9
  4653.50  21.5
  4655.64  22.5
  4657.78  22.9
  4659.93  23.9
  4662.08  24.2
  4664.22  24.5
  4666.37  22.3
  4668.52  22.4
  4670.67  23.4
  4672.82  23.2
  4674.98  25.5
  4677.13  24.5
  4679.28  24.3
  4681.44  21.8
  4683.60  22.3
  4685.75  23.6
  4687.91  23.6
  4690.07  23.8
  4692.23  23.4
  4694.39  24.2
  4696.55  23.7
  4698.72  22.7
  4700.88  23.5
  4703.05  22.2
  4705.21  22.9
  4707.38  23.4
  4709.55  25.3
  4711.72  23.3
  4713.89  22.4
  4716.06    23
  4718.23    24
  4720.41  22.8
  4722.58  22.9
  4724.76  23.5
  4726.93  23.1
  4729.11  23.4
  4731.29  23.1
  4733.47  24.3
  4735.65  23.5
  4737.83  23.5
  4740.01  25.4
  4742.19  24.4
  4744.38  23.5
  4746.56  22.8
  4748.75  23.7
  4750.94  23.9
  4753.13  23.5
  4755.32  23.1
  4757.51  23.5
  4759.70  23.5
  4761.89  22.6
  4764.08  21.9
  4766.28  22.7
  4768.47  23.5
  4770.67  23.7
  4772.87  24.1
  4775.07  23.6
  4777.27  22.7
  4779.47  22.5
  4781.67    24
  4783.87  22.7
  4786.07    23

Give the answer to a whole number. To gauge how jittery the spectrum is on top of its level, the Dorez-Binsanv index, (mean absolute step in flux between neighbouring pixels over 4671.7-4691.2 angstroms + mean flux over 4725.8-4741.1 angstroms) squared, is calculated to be 613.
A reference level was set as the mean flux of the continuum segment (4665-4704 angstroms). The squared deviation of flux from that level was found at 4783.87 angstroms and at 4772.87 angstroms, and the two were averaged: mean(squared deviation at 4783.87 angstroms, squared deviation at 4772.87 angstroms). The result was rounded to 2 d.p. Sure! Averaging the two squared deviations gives 0.49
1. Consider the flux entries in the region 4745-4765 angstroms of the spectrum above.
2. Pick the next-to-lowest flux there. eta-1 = 22.6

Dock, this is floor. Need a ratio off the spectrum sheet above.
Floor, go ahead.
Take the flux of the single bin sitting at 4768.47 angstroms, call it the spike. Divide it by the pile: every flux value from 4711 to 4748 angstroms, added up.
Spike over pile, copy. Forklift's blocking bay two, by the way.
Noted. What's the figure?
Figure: 0.0589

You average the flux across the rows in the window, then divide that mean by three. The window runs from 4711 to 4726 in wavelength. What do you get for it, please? 7.71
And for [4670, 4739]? 7.81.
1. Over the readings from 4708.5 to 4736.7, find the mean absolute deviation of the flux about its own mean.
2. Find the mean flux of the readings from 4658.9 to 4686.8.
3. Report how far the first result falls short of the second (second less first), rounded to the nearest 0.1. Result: 23.0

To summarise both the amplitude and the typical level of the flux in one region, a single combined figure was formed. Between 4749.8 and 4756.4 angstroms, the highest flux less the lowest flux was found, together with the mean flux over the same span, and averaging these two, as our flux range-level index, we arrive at 12.1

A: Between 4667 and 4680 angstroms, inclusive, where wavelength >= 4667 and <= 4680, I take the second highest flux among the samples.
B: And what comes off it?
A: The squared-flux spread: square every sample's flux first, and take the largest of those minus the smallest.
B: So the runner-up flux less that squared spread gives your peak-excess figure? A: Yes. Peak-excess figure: -124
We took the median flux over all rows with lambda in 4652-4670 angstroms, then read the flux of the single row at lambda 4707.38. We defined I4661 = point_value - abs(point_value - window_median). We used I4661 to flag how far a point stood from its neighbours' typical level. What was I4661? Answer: 22.7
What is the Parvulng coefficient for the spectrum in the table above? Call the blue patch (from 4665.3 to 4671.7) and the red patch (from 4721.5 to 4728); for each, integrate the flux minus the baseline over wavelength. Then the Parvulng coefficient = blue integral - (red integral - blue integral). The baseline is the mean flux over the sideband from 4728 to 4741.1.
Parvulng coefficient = -10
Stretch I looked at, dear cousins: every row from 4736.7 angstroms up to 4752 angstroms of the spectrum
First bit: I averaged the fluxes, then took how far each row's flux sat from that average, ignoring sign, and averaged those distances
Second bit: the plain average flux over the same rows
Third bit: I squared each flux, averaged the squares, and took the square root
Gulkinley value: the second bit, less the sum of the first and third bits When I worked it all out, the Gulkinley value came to -0.60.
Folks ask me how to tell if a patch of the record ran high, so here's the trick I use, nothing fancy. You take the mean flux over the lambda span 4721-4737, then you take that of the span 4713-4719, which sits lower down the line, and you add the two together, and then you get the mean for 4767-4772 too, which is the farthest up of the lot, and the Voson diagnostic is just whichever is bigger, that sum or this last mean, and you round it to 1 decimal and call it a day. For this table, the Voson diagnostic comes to 46.5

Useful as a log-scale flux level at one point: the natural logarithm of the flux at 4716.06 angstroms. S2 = 3.135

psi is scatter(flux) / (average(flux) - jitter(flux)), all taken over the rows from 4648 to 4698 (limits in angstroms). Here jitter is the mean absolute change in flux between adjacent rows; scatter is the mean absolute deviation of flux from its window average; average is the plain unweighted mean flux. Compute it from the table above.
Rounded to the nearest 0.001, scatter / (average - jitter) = 0.037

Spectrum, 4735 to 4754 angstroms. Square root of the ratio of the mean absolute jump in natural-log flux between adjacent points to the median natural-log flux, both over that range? 0.099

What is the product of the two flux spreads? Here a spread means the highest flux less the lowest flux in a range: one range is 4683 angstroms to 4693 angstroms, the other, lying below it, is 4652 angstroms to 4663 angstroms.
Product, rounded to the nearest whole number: 4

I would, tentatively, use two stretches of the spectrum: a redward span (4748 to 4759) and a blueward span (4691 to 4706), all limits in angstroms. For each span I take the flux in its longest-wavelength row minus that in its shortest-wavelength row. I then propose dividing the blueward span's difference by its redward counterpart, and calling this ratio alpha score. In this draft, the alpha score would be 2.5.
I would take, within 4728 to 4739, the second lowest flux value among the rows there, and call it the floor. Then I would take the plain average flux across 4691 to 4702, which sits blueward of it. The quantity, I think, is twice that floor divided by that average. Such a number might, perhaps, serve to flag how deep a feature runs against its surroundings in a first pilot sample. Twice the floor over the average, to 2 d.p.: 1.99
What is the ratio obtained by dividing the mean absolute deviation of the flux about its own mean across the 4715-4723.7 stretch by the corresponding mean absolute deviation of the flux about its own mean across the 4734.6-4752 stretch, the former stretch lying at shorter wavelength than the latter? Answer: 0.75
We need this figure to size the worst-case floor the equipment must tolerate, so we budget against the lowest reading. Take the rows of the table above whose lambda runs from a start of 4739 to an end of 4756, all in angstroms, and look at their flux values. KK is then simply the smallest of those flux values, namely 22.8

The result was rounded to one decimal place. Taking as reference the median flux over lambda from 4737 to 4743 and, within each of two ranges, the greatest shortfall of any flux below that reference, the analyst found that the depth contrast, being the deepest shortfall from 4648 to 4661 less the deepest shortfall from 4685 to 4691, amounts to 2.1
